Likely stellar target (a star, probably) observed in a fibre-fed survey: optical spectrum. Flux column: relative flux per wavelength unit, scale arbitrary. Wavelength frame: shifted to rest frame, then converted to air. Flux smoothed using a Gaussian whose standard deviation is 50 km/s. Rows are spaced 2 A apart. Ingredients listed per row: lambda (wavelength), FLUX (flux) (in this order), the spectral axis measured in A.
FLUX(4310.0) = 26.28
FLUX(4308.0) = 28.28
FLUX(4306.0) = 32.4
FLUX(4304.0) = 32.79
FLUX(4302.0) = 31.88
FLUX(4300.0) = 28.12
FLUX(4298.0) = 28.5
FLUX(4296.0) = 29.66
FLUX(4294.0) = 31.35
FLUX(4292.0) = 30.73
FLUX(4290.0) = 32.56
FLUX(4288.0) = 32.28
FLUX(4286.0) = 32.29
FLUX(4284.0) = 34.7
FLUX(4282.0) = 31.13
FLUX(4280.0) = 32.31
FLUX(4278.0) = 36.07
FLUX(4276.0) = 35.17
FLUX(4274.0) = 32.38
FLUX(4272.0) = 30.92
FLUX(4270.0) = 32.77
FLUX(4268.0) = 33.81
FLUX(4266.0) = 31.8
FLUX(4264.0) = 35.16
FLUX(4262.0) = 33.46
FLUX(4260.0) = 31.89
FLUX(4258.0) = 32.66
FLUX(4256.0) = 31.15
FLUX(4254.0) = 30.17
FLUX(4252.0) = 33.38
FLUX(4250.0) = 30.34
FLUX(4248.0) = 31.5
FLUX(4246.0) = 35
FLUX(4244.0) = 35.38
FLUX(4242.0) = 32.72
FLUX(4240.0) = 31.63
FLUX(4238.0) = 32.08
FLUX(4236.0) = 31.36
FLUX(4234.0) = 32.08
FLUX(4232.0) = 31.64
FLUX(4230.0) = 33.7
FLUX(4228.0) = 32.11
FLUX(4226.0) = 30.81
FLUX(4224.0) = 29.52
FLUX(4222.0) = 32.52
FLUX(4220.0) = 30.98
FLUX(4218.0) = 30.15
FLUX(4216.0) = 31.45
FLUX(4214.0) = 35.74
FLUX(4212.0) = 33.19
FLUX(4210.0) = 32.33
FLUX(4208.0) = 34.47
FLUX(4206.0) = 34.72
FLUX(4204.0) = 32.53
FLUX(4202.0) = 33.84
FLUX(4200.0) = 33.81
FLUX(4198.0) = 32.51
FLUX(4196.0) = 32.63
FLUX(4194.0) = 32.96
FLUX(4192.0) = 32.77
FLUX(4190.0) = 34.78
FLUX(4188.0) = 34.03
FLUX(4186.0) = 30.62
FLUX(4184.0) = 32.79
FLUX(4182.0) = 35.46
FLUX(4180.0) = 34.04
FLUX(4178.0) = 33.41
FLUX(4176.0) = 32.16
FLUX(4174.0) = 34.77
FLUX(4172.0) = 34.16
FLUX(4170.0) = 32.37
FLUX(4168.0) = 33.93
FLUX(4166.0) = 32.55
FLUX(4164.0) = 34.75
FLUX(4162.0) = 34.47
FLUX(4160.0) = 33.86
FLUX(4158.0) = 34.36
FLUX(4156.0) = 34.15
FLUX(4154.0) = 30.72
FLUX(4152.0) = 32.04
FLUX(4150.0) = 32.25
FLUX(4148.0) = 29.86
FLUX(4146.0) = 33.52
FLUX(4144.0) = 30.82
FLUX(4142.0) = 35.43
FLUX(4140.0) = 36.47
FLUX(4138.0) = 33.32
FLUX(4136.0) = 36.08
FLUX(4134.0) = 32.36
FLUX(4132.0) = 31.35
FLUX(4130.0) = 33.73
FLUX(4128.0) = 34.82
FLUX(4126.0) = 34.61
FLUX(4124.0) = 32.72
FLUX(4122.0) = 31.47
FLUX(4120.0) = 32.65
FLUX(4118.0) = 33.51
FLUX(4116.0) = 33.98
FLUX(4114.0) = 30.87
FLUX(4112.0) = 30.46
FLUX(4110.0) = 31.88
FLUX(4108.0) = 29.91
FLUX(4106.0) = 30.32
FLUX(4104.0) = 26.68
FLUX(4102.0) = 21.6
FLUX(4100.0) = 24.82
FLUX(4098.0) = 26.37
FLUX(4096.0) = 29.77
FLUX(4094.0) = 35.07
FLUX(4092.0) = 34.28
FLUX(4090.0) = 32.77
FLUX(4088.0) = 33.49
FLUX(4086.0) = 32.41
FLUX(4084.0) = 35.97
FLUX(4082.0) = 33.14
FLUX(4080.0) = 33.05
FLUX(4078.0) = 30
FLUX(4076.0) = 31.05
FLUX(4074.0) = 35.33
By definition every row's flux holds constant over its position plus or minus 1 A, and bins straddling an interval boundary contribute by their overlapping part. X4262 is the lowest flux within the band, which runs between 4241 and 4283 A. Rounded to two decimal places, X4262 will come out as 30.17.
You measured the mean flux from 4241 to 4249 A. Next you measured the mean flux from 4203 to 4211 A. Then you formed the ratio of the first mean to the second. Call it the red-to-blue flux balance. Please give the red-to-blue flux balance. 1.00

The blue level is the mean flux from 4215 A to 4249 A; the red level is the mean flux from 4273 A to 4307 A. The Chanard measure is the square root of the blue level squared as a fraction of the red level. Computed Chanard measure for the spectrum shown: 5.66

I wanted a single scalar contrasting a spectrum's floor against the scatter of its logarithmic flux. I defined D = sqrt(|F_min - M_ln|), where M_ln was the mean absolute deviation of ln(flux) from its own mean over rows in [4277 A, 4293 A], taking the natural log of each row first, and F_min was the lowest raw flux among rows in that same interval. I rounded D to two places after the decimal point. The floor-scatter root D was 5.54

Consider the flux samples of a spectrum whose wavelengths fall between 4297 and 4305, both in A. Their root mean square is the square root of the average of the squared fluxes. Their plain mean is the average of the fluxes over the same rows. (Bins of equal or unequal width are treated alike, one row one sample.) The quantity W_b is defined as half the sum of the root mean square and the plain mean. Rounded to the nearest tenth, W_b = 30.4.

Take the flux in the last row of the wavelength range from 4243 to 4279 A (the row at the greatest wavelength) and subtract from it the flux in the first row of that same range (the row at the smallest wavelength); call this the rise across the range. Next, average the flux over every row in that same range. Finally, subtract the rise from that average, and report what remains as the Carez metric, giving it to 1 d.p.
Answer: 32.3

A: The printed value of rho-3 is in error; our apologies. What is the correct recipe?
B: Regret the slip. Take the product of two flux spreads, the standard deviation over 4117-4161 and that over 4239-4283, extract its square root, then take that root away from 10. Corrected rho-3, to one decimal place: 8.3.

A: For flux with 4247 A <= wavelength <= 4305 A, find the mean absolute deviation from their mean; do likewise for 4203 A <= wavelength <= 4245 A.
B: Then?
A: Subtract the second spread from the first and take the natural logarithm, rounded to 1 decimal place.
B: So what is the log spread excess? -1.9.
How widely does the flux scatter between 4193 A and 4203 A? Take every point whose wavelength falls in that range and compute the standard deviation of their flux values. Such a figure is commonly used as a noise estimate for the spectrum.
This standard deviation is 0.6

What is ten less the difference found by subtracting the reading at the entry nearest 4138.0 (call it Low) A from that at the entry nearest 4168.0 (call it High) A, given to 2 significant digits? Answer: 9.4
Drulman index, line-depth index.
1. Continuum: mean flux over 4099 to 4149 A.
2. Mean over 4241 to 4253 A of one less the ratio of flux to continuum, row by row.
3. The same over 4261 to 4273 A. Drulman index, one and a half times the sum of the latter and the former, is -0.122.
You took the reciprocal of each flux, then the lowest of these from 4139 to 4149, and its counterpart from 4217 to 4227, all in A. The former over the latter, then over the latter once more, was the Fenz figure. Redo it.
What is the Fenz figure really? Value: 29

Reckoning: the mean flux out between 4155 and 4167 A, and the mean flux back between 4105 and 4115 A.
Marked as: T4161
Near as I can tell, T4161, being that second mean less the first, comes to -3.3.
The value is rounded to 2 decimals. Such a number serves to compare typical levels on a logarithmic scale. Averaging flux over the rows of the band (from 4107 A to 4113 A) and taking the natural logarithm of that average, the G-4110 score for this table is 3.43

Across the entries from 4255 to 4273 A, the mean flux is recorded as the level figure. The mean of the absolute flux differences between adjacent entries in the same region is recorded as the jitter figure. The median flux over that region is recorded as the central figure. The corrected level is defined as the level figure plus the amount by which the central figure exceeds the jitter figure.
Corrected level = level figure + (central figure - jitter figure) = 63.6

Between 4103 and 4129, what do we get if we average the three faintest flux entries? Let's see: 29.0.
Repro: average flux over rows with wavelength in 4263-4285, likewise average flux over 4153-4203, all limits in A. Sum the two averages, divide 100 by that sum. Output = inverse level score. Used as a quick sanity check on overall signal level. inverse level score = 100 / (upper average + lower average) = 1.50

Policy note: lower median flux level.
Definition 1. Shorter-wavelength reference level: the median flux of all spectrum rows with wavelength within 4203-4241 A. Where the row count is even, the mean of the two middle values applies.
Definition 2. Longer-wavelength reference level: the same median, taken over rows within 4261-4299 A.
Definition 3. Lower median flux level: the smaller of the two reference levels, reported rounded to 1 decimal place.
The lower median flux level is 32.1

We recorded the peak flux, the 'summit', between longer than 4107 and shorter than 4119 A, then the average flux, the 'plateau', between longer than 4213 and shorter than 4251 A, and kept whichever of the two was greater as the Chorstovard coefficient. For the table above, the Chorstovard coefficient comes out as 34.0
